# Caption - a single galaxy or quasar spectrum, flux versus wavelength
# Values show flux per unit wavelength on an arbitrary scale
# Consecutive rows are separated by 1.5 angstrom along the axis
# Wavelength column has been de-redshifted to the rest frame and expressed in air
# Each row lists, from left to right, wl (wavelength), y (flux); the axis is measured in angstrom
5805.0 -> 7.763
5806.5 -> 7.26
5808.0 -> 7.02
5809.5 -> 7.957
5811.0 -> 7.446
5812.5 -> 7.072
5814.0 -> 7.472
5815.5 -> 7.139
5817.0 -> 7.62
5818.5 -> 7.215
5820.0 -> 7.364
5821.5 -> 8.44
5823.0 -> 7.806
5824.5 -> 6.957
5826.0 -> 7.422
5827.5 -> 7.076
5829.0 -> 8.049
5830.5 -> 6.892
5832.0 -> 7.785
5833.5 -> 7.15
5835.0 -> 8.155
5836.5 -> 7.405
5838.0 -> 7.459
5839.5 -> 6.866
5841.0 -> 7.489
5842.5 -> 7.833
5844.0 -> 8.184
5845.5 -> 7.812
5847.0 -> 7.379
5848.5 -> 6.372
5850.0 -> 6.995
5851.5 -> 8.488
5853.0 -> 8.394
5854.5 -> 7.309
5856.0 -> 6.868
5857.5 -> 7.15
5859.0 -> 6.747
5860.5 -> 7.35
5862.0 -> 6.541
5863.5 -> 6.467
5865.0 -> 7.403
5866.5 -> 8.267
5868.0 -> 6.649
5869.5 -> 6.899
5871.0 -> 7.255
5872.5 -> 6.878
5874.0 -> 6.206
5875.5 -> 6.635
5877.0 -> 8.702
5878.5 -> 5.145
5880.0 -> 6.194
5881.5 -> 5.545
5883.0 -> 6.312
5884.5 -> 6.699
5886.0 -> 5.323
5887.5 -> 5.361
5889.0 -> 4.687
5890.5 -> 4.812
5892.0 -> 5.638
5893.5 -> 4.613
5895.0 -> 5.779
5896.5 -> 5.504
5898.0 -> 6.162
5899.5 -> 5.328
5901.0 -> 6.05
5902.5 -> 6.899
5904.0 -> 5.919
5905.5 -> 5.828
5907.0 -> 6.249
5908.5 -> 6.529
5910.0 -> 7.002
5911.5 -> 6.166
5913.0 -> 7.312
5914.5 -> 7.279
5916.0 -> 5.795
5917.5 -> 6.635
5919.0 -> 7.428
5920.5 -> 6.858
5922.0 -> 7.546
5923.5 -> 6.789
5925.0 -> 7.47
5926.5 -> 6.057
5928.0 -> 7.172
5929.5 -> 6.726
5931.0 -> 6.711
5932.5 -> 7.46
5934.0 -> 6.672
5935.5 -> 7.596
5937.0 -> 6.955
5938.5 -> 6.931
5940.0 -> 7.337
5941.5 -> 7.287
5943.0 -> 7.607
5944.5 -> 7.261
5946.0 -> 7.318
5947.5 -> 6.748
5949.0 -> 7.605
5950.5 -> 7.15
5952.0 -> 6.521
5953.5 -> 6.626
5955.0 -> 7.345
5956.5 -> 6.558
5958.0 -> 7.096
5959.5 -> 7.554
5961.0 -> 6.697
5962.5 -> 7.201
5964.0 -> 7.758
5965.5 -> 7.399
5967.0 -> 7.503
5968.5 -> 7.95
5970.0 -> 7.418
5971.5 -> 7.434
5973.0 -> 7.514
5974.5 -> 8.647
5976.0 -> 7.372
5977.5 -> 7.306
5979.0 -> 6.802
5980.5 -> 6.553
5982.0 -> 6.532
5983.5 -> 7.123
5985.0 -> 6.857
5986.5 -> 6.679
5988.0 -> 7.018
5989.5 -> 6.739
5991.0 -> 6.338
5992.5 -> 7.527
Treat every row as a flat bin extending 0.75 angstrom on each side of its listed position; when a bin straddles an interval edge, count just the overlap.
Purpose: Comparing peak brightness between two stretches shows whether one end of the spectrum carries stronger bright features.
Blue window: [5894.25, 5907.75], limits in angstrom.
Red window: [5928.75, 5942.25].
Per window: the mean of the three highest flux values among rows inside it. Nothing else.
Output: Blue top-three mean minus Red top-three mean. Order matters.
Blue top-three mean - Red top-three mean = -1.0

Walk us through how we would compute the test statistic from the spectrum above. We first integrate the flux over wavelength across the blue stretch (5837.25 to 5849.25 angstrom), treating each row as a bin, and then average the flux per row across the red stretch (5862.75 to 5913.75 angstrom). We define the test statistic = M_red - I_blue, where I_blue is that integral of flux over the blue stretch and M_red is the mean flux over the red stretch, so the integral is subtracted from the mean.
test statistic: -83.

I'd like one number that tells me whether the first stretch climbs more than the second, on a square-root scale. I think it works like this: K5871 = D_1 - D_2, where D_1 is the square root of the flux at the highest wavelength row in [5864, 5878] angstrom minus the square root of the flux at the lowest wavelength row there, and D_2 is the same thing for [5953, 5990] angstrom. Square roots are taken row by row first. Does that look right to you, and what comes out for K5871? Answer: 0.21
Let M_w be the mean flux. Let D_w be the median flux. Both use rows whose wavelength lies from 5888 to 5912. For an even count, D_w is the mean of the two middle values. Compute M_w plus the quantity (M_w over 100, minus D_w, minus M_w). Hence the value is -5.8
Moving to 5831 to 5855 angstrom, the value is -7.4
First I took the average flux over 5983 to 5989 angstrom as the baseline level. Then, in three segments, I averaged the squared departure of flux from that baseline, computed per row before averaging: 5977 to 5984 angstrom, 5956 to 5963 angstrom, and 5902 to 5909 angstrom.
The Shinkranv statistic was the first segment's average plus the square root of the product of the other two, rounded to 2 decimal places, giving 0.38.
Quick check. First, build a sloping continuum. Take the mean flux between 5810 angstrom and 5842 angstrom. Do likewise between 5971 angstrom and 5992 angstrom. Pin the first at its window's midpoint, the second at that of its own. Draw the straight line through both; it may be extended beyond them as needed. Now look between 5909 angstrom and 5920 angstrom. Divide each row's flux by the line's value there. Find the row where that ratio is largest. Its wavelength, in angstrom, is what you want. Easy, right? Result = 5919.0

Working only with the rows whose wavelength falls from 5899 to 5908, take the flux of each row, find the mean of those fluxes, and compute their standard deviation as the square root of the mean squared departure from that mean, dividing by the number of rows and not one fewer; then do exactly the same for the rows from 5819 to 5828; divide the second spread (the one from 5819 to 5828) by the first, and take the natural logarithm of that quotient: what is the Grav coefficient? 0.0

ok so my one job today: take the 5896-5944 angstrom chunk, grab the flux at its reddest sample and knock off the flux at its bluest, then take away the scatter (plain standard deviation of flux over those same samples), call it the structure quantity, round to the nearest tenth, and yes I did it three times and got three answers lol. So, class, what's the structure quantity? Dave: 1.5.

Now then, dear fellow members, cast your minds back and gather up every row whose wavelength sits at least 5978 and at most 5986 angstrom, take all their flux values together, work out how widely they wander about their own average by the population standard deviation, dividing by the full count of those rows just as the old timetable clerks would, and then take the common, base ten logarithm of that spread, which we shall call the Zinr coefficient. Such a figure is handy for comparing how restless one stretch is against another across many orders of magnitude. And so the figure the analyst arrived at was -0.66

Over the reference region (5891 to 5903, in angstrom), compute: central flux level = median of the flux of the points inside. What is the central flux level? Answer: 5.7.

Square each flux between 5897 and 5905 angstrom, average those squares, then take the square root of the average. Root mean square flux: 6.1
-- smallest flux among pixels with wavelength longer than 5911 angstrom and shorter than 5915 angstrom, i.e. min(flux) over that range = 6.166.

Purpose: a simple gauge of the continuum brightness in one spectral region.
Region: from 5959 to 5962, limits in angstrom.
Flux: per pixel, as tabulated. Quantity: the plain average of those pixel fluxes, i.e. 7.1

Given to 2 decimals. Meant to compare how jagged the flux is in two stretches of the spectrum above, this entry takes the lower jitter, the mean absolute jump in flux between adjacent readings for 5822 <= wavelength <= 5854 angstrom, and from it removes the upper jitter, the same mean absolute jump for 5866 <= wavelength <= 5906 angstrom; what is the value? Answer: -0.19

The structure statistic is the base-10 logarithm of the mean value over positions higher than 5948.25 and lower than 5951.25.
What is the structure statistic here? 0.868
